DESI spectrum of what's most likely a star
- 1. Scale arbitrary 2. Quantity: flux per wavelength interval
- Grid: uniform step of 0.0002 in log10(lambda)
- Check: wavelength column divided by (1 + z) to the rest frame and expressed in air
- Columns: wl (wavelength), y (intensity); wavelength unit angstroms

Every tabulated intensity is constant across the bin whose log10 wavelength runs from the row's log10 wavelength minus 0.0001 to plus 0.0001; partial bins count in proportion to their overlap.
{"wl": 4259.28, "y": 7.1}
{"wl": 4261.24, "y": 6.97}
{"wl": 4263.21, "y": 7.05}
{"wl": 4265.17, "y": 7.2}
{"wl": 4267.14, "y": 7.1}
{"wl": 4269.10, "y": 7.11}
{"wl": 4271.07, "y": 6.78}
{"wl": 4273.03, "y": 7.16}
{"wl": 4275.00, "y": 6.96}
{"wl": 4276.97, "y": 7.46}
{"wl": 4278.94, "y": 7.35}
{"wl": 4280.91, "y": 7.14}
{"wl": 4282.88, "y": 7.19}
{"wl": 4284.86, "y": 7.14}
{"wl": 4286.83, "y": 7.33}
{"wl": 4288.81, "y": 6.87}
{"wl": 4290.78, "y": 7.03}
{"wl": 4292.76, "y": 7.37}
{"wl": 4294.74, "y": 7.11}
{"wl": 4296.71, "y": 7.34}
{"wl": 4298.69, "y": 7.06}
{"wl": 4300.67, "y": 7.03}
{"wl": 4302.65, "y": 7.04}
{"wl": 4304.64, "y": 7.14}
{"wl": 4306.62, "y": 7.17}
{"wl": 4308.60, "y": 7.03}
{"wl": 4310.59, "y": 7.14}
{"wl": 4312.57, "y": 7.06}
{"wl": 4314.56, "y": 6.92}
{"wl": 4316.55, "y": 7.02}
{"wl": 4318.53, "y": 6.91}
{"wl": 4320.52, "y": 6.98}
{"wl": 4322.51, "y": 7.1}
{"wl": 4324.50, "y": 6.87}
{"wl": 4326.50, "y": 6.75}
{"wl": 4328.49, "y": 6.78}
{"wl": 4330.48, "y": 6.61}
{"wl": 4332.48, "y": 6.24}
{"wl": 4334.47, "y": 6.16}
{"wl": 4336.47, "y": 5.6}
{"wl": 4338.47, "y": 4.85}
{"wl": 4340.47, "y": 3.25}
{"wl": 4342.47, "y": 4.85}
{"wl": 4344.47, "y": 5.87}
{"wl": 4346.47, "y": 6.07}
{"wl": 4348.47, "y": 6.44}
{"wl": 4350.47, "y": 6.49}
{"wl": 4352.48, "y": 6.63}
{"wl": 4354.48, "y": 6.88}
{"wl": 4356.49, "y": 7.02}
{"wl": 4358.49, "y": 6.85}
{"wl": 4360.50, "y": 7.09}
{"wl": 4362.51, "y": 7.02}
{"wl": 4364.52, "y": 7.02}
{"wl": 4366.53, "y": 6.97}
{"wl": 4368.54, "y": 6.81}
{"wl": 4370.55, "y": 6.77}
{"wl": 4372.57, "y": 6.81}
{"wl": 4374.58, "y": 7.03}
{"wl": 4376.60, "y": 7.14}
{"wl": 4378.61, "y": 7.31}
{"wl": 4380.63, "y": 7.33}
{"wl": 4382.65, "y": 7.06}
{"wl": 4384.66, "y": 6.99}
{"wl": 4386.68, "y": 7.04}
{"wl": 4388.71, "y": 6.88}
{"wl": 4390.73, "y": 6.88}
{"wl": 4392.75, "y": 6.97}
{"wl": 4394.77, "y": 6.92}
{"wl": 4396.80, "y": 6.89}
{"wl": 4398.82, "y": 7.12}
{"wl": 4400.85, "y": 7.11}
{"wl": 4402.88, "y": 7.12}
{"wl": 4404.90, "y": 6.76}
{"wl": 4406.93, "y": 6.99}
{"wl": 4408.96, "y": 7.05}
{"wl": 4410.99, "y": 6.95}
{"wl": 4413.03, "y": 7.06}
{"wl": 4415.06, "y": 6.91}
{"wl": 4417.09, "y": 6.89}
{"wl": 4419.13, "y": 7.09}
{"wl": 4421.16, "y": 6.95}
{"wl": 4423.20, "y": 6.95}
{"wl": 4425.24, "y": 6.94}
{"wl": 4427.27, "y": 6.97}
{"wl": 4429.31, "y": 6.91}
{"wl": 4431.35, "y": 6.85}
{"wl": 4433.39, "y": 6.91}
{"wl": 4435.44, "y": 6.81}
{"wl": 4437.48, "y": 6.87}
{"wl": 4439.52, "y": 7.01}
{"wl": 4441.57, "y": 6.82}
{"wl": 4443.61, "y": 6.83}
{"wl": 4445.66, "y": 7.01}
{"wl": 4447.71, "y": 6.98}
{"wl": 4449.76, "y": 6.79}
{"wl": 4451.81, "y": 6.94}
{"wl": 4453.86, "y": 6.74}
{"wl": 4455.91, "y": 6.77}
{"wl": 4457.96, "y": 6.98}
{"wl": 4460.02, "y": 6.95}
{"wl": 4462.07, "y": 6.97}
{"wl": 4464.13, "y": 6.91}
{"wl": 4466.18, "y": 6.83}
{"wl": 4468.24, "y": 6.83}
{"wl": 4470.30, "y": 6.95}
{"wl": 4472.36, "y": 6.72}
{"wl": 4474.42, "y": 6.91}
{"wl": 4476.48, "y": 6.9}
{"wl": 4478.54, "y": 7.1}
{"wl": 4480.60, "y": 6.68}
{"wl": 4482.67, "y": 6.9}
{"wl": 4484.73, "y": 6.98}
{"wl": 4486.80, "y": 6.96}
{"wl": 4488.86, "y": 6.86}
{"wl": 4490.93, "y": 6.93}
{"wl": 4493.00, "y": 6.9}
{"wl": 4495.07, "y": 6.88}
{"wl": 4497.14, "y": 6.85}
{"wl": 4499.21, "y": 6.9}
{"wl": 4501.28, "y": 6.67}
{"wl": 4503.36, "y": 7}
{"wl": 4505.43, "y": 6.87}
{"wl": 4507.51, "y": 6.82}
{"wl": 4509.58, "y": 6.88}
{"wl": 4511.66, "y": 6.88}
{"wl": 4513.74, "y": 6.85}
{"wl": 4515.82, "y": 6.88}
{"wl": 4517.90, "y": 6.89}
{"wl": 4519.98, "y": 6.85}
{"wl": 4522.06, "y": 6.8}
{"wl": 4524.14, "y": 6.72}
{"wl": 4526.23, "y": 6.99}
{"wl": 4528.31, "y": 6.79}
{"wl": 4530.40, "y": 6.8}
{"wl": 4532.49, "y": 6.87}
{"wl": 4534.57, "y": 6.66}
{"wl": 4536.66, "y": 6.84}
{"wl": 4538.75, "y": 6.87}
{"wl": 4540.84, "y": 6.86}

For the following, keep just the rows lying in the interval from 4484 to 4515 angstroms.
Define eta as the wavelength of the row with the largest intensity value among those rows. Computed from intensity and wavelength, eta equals 4503.36 angstroms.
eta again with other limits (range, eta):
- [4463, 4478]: 4470.30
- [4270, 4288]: 4276.97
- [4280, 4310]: 4292.76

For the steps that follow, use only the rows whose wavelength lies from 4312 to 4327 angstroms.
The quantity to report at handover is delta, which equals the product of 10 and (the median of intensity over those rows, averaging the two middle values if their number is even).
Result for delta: 69.5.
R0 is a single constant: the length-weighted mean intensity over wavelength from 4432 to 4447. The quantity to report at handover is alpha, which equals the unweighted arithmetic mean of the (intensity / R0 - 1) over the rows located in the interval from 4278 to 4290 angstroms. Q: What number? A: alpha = 0.040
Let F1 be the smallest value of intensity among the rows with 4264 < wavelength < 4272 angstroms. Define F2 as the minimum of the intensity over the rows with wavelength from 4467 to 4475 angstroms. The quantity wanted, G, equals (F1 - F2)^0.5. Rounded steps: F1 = 6.78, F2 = 6.72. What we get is 0.24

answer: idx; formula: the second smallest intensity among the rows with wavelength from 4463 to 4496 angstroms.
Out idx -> 6.72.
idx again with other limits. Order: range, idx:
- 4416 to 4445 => 6.82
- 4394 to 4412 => 6.89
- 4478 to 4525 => 6.68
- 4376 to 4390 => 6.99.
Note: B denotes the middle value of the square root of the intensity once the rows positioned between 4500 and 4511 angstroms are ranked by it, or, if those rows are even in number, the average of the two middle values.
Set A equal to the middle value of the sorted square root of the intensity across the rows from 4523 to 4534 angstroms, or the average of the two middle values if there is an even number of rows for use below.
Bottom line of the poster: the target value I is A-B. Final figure -0.013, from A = 2.61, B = 2.62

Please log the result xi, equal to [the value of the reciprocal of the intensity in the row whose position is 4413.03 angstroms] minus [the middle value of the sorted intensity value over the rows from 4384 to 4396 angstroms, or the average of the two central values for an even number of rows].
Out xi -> -6.80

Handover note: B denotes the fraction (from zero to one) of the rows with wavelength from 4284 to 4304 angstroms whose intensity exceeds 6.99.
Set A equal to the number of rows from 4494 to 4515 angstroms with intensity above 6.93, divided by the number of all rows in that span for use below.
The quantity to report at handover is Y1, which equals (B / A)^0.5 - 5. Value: -2.0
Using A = 0.10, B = 0.9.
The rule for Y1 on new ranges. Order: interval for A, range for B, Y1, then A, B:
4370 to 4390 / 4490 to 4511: -4.6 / 0.70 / 0.1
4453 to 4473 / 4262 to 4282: -3.6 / 0.40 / 0.8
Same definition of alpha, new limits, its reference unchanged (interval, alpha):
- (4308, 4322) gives 0.017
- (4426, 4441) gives 0.002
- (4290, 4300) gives 0.042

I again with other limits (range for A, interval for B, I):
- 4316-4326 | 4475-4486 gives 0.015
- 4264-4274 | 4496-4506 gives 0.045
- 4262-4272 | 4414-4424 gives 0.028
